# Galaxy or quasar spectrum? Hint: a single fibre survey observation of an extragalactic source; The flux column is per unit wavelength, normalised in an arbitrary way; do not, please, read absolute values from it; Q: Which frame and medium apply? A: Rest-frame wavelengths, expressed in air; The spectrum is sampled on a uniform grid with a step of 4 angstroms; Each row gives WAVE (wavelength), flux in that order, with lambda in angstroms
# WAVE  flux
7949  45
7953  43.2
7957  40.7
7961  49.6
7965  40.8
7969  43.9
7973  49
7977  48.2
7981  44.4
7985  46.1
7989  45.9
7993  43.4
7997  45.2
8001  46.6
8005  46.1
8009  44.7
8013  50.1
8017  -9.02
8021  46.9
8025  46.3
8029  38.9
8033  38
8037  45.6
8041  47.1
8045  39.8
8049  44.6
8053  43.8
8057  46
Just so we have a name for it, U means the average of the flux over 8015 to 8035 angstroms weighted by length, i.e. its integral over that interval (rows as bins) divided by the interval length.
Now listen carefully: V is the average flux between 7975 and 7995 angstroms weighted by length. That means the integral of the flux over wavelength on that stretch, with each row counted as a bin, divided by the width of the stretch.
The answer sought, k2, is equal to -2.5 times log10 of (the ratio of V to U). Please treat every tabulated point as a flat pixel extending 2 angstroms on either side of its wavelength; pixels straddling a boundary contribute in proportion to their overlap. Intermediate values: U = 32.2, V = 45.6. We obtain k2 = -0.38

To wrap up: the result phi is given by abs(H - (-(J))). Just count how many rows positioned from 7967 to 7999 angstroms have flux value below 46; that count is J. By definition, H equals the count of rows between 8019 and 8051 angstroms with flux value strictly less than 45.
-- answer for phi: 9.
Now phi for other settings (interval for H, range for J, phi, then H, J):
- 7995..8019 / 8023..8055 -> 8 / 2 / 6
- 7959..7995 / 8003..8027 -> 6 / 4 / 2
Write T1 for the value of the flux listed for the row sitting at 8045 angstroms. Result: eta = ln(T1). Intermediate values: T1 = 39.8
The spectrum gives 3.68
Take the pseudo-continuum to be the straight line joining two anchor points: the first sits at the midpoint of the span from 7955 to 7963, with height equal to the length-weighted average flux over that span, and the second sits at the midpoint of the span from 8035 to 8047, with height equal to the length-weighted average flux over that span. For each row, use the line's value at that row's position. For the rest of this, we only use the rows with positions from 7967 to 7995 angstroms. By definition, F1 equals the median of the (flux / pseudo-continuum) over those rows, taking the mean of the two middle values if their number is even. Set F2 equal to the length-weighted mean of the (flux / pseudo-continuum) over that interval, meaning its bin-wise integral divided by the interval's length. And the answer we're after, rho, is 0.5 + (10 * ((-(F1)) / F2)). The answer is -9.5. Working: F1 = 1.02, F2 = 1.02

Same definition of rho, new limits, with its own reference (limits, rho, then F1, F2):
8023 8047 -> -9.5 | 0.97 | 0.96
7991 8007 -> -9.6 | 1.02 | 1.01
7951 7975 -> -9.3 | 0.97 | 0.99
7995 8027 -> -11.2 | 1.04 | 0.89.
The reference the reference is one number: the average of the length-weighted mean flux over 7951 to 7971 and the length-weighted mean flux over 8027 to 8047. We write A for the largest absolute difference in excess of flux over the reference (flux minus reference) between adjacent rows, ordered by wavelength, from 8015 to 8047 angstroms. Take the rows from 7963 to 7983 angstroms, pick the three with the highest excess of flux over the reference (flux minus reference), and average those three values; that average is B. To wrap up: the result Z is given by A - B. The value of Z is 51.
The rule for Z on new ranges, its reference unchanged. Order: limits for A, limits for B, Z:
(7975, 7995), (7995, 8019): -1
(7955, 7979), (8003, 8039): 4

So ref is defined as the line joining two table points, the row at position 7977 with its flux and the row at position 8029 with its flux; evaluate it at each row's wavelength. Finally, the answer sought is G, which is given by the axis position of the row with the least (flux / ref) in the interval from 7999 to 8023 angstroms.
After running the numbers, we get 8017 angstroms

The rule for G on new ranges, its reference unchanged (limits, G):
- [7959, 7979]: 7965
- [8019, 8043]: 8033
